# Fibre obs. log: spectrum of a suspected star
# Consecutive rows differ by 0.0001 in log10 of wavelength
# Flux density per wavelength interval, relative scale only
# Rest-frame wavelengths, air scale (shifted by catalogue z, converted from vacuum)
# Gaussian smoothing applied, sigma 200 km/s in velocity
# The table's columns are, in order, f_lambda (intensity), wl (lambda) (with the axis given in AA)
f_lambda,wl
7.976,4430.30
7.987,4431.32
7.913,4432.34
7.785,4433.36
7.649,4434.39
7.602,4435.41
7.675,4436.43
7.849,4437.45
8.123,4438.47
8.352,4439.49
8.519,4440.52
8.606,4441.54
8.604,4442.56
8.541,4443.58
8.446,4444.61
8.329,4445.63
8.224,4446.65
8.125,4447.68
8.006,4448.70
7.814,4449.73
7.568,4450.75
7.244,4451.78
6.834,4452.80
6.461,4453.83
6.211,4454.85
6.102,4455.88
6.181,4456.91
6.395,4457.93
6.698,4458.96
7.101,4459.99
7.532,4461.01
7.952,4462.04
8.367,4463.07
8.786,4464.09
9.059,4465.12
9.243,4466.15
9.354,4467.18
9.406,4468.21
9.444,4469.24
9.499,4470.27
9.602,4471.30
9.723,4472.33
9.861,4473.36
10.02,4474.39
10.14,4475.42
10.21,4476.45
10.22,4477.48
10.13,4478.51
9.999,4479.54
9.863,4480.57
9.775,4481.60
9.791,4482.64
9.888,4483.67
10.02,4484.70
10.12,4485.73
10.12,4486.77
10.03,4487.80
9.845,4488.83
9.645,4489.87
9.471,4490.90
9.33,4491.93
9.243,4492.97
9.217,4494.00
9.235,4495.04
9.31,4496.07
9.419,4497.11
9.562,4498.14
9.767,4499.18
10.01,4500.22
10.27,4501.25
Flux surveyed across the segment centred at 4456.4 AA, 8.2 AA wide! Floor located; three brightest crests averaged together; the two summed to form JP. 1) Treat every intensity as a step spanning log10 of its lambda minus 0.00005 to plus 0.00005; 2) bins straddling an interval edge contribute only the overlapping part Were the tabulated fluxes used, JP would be 13.0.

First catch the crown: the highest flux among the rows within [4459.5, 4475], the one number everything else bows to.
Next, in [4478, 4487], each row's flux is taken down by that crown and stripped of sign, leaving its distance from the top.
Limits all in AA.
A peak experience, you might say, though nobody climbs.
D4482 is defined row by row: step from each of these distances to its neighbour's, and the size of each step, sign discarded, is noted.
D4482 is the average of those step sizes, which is 0.08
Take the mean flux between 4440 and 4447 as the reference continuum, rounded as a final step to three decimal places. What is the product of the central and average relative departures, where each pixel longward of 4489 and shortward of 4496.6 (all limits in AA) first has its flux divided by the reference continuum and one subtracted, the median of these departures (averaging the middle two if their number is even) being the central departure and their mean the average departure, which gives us 0.010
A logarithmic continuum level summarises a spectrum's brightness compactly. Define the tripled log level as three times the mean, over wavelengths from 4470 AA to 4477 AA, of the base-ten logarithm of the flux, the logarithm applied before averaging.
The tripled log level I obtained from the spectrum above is 3.0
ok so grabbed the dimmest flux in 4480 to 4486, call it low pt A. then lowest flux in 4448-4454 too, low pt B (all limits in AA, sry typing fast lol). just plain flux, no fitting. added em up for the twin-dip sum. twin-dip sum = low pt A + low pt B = 16.2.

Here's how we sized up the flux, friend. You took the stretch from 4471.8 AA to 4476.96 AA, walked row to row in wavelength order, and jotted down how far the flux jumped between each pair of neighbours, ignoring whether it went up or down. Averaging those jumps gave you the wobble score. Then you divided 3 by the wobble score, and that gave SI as 25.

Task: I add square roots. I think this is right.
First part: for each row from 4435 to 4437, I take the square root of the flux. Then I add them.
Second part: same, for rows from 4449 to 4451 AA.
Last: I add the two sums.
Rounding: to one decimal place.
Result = 11.1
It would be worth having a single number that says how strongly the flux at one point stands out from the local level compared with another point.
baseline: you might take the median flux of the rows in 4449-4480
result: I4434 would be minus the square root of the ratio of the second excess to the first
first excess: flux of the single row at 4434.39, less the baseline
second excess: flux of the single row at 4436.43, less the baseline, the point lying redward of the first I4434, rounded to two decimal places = -0.99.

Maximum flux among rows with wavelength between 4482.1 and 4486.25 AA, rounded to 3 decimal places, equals 10.120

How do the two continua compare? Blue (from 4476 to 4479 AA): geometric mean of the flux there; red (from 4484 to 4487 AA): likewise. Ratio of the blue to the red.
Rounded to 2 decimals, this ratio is 1.01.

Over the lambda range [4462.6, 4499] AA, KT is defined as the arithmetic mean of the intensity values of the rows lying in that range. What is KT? 9.6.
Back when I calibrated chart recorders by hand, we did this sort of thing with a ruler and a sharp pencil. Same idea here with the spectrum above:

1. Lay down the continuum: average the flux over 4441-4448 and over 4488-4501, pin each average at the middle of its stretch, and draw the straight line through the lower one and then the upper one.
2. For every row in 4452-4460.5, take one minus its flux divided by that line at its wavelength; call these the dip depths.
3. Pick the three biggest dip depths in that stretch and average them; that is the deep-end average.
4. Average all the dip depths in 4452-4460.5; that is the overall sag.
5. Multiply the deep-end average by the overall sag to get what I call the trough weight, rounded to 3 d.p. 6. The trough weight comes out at 0.072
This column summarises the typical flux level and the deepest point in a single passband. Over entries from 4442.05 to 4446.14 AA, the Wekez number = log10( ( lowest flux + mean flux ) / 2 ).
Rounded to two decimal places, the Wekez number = 0.92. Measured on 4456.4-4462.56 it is 0.82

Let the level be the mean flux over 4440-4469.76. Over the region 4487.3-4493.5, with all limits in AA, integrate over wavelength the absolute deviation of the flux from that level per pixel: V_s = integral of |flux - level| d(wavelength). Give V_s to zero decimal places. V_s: 10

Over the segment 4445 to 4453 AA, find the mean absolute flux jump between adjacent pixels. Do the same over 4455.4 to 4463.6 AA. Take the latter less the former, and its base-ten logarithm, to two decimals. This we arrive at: -0.96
